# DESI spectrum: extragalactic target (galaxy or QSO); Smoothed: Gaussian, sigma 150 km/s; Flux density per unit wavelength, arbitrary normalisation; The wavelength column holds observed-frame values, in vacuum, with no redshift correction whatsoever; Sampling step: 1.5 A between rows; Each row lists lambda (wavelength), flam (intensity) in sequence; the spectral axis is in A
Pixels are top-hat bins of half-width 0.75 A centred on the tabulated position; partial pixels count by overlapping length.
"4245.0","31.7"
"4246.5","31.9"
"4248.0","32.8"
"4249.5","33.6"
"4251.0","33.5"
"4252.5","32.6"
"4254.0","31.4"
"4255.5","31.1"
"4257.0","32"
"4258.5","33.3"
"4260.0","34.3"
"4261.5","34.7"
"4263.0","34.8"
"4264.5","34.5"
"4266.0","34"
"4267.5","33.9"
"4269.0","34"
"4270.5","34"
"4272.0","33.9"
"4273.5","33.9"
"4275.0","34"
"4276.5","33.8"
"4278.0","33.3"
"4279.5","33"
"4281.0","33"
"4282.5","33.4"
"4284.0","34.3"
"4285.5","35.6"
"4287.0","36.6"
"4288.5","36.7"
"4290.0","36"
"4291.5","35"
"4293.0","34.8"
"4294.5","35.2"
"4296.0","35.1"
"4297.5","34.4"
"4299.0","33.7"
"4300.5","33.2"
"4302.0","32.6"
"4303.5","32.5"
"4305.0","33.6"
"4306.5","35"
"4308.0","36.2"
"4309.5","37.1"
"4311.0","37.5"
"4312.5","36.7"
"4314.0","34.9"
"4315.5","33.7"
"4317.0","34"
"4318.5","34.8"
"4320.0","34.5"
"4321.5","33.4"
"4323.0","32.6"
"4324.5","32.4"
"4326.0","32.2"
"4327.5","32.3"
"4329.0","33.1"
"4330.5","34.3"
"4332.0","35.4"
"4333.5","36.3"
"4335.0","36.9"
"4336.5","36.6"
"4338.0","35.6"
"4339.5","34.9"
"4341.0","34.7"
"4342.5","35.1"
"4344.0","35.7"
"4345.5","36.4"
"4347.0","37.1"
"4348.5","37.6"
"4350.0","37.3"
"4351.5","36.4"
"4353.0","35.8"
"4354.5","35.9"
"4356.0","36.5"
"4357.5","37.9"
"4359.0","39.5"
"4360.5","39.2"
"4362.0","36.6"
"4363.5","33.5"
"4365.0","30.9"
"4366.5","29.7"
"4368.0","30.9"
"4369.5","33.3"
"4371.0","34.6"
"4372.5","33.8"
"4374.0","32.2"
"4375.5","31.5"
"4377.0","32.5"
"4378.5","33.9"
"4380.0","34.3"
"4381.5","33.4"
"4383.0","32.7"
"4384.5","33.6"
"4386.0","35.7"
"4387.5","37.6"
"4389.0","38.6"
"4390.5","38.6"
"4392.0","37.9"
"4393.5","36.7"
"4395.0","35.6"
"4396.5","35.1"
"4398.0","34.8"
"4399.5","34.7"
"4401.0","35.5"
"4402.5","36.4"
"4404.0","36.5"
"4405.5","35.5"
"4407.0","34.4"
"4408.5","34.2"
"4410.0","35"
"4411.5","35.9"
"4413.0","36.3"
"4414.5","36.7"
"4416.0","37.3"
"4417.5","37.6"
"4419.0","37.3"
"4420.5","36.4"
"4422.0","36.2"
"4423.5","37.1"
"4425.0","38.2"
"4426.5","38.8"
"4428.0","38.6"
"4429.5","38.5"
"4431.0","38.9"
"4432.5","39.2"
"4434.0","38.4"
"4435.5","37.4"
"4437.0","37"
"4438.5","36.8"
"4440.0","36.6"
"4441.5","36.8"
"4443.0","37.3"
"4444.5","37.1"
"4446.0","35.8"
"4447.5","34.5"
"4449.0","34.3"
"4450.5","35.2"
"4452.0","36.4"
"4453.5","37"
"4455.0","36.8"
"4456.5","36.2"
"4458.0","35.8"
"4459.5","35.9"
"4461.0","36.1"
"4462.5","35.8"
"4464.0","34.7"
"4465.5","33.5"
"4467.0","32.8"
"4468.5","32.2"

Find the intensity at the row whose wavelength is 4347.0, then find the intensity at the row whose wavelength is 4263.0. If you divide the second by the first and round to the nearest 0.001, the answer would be 0.938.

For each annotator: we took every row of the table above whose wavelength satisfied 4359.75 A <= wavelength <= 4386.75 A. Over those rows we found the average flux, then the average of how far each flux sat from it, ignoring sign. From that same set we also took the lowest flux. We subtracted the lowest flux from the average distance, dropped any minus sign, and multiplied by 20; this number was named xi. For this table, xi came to 563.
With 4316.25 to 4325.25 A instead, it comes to 632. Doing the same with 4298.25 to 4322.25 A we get 625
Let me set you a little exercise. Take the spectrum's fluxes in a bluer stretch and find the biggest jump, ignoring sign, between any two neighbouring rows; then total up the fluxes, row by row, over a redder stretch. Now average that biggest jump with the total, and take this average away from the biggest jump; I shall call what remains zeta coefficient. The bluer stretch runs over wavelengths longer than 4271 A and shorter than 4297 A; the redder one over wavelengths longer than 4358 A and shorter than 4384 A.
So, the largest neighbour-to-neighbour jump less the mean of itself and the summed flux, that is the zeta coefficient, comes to -286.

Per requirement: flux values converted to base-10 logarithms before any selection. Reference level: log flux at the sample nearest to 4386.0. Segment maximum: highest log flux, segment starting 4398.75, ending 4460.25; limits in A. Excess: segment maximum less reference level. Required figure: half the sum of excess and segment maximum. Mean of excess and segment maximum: 0.817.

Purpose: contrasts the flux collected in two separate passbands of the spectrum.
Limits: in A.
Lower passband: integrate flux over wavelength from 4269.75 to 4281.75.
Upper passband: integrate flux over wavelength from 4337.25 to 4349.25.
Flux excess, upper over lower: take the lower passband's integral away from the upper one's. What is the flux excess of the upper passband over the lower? 27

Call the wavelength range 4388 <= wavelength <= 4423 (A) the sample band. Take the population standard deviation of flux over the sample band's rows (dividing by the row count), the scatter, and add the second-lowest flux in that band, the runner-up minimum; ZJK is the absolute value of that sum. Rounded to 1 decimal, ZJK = 35.6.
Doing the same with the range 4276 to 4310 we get 34.0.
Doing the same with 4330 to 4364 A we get 35.7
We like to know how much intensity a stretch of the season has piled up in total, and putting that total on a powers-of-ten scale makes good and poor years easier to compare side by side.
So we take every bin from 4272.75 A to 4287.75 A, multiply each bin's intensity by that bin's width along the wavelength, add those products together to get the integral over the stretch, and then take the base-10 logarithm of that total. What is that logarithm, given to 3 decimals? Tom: 2.709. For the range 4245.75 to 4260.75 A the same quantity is 2.690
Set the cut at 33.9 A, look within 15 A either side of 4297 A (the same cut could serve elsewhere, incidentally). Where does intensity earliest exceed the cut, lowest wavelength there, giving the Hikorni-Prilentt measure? 4284.0 A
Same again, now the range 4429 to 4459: 4429.5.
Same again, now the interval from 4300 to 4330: 4306.5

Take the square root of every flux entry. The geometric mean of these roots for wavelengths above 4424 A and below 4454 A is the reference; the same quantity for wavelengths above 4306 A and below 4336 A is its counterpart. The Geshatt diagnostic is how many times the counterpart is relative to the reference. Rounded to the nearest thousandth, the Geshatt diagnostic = 0.966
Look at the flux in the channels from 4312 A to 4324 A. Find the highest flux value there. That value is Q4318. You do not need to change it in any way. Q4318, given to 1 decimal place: 36.7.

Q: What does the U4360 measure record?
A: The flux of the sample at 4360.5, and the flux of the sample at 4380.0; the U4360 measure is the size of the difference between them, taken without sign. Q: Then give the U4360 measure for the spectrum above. 4.9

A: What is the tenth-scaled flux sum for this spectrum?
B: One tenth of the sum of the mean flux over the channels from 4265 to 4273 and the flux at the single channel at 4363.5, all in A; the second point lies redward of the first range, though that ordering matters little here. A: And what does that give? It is 6.75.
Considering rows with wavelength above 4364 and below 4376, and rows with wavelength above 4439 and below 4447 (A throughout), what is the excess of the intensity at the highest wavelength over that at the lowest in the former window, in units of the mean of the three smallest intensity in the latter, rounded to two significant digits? 0.016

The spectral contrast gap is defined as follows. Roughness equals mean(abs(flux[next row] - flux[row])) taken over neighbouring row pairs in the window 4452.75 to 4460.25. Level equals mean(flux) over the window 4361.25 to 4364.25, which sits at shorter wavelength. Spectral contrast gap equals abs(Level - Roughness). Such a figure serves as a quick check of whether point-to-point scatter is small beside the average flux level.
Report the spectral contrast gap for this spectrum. 34.7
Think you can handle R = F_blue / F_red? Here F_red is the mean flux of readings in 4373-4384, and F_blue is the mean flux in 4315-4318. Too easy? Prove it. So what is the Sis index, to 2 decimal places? 1.03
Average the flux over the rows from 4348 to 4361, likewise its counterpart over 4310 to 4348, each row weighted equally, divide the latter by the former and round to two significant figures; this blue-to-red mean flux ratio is 0.93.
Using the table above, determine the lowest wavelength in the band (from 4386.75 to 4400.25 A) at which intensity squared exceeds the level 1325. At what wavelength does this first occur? 4387.5 A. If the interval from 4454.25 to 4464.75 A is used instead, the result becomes 4455.0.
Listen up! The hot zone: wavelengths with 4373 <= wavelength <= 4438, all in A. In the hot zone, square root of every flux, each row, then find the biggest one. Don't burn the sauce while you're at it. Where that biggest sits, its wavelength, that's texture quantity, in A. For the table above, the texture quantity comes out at 4432.5 A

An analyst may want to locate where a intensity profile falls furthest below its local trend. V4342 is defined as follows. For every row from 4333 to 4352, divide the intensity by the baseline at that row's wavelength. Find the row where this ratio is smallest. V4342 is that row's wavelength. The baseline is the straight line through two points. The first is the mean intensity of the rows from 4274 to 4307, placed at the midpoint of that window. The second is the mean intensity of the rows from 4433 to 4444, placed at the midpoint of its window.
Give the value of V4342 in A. 4341.0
